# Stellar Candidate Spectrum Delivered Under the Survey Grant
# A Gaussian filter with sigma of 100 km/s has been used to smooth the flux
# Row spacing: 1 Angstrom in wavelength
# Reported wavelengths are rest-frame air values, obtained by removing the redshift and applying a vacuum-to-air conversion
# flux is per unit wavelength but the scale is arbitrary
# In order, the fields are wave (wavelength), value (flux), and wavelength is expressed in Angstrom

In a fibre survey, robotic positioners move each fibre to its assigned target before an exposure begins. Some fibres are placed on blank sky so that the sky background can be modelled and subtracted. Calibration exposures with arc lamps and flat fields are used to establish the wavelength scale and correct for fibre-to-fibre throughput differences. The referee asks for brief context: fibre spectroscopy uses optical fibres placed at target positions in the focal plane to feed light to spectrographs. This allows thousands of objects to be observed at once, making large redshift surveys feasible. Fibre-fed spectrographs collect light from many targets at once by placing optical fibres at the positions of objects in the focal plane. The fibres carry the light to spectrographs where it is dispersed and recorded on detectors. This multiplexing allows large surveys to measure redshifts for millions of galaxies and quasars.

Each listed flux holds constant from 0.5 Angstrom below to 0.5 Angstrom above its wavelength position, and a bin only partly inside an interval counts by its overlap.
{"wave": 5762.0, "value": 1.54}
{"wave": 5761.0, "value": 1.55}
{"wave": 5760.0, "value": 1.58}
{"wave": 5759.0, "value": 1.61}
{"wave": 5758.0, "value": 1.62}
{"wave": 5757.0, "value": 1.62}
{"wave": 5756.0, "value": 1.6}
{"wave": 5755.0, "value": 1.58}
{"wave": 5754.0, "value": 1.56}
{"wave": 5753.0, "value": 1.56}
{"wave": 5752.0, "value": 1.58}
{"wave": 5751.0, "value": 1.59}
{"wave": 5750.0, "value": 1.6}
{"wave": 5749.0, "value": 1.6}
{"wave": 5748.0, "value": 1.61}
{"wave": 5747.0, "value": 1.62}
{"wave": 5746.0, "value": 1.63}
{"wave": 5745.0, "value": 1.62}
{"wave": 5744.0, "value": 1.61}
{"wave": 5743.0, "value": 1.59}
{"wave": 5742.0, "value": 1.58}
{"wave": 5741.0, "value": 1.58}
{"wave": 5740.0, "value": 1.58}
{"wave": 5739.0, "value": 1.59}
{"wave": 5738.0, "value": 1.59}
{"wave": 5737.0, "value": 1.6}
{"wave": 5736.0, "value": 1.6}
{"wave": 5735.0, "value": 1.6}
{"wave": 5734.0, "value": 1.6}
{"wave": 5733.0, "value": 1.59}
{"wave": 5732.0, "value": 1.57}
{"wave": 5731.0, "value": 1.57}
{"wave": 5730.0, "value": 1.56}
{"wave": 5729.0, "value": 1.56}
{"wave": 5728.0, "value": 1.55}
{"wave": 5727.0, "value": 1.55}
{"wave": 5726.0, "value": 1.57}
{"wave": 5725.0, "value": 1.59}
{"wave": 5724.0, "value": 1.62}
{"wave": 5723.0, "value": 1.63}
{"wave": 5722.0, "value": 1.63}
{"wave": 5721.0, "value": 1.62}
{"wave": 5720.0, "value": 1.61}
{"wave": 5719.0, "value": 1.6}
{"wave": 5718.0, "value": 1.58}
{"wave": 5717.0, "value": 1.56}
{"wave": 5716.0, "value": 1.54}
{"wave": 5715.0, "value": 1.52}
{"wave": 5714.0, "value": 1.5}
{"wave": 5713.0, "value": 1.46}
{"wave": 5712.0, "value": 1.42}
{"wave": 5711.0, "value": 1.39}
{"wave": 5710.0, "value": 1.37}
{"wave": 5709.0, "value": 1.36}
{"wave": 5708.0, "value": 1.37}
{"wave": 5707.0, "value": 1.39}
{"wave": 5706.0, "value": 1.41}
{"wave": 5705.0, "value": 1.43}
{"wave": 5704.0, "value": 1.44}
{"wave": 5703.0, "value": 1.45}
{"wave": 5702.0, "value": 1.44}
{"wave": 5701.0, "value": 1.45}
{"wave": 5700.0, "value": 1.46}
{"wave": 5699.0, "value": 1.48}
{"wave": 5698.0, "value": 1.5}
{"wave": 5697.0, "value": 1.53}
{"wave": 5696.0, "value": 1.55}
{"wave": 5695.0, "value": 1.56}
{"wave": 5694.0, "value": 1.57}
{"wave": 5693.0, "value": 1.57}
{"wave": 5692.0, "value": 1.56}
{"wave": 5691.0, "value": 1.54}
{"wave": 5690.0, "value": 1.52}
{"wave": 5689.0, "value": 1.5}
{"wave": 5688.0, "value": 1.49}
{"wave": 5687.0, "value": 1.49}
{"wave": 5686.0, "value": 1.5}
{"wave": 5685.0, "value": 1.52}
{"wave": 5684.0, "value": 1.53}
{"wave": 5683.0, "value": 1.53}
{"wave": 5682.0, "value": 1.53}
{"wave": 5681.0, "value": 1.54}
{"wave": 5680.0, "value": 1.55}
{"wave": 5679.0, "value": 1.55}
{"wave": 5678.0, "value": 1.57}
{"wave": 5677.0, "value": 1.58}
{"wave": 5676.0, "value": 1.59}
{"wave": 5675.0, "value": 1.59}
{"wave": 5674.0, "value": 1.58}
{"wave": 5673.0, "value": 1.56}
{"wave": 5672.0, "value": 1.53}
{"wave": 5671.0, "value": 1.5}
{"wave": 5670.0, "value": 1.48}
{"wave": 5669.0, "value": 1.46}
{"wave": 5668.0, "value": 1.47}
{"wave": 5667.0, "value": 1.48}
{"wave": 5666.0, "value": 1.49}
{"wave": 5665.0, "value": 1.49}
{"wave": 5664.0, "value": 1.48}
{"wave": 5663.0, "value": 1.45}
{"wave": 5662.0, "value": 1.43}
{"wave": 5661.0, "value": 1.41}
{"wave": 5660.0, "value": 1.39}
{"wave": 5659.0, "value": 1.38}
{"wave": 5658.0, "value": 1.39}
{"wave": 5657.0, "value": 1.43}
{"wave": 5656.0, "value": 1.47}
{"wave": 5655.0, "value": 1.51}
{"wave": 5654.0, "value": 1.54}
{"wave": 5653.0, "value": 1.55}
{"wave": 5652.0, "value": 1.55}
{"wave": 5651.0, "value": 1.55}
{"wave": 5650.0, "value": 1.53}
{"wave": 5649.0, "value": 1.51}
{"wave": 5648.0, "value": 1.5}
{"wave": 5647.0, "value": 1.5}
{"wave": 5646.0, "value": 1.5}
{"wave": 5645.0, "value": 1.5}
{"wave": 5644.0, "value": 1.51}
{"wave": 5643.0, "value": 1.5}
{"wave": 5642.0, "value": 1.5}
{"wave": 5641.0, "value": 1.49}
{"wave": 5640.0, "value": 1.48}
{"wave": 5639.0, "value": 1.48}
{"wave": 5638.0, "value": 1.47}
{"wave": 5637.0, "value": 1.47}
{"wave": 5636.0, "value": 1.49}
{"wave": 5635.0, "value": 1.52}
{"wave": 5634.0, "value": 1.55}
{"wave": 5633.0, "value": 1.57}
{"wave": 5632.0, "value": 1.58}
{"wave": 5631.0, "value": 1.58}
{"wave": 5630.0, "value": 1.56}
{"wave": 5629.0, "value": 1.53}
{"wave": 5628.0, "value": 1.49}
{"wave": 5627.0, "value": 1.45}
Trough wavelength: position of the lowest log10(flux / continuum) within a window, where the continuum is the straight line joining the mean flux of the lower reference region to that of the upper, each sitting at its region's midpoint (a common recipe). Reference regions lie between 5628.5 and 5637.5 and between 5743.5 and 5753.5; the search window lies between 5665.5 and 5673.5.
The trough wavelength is 5669.0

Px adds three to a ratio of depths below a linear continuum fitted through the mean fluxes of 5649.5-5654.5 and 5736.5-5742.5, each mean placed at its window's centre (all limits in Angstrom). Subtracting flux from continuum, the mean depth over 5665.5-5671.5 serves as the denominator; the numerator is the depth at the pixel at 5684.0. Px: 3.4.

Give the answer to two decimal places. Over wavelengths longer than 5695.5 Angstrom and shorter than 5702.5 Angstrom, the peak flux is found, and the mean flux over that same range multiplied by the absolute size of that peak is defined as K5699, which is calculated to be 2.31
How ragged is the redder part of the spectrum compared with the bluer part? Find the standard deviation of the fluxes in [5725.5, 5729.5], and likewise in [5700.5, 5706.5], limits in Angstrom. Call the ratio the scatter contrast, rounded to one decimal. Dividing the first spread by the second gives 0.6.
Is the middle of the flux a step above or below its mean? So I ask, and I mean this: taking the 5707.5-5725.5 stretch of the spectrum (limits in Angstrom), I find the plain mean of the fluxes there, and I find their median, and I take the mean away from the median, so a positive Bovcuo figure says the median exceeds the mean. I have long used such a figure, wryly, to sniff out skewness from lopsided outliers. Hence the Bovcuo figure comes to 0.029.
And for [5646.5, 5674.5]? 0.004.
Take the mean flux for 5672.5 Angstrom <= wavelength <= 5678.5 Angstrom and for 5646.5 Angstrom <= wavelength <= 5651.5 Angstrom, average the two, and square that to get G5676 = 2.40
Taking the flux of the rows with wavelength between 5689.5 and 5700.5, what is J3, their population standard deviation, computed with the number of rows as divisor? 0.04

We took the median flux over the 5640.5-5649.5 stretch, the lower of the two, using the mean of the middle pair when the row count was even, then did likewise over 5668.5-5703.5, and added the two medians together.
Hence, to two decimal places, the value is 3.03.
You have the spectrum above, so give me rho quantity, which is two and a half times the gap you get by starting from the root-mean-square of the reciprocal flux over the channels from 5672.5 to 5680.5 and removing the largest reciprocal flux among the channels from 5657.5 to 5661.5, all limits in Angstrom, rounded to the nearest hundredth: -0.22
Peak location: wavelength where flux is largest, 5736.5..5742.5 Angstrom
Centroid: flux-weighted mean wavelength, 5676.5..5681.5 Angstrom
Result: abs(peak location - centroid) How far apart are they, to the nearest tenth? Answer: 58.0 Angstrom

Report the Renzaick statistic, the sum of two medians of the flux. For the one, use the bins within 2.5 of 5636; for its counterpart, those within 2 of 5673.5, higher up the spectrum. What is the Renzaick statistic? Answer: 3.06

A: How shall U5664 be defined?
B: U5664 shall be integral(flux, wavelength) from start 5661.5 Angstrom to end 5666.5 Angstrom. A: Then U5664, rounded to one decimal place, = 7.3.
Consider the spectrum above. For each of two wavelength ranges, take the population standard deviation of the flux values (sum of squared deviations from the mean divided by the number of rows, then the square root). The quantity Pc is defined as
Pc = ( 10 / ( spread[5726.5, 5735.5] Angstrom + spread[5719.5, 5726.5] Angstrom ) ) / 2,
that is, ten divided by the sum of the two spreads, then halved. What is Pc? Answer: 127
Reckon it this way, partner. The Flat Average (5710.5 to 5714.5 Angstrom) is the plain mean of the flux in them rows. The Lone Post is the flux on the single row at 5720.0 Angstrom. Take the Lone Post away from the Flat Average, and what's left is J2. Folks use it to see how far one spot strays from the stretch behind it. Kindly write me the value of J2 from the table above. -0.17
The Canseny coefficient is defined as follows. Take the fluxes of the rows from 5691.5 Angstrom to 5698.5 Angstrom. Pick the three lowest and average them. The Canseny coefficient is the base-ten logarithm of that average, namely 0.184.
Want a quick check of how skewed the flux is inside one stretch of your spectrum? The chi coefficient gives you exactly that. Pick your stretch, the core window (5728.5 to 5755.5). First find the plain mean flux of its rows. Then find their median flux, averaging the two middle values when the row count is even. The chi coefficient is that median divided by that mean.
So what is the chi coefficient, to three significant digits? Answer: 1.00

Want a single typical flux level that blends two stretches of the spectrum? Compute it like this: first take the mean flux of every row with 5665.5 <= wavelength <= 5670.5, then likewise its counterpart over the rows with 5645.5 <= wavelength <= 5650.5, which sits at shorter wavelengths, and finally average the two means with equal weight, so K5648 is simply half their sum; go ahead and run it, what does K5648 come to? 1.49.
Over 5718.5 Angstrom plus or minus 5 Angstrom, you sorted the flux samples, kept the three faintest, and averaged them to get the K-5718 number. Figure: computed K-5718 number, 1.52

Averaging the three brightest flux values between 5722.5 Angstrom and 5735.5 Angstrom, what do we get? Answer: 1.62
